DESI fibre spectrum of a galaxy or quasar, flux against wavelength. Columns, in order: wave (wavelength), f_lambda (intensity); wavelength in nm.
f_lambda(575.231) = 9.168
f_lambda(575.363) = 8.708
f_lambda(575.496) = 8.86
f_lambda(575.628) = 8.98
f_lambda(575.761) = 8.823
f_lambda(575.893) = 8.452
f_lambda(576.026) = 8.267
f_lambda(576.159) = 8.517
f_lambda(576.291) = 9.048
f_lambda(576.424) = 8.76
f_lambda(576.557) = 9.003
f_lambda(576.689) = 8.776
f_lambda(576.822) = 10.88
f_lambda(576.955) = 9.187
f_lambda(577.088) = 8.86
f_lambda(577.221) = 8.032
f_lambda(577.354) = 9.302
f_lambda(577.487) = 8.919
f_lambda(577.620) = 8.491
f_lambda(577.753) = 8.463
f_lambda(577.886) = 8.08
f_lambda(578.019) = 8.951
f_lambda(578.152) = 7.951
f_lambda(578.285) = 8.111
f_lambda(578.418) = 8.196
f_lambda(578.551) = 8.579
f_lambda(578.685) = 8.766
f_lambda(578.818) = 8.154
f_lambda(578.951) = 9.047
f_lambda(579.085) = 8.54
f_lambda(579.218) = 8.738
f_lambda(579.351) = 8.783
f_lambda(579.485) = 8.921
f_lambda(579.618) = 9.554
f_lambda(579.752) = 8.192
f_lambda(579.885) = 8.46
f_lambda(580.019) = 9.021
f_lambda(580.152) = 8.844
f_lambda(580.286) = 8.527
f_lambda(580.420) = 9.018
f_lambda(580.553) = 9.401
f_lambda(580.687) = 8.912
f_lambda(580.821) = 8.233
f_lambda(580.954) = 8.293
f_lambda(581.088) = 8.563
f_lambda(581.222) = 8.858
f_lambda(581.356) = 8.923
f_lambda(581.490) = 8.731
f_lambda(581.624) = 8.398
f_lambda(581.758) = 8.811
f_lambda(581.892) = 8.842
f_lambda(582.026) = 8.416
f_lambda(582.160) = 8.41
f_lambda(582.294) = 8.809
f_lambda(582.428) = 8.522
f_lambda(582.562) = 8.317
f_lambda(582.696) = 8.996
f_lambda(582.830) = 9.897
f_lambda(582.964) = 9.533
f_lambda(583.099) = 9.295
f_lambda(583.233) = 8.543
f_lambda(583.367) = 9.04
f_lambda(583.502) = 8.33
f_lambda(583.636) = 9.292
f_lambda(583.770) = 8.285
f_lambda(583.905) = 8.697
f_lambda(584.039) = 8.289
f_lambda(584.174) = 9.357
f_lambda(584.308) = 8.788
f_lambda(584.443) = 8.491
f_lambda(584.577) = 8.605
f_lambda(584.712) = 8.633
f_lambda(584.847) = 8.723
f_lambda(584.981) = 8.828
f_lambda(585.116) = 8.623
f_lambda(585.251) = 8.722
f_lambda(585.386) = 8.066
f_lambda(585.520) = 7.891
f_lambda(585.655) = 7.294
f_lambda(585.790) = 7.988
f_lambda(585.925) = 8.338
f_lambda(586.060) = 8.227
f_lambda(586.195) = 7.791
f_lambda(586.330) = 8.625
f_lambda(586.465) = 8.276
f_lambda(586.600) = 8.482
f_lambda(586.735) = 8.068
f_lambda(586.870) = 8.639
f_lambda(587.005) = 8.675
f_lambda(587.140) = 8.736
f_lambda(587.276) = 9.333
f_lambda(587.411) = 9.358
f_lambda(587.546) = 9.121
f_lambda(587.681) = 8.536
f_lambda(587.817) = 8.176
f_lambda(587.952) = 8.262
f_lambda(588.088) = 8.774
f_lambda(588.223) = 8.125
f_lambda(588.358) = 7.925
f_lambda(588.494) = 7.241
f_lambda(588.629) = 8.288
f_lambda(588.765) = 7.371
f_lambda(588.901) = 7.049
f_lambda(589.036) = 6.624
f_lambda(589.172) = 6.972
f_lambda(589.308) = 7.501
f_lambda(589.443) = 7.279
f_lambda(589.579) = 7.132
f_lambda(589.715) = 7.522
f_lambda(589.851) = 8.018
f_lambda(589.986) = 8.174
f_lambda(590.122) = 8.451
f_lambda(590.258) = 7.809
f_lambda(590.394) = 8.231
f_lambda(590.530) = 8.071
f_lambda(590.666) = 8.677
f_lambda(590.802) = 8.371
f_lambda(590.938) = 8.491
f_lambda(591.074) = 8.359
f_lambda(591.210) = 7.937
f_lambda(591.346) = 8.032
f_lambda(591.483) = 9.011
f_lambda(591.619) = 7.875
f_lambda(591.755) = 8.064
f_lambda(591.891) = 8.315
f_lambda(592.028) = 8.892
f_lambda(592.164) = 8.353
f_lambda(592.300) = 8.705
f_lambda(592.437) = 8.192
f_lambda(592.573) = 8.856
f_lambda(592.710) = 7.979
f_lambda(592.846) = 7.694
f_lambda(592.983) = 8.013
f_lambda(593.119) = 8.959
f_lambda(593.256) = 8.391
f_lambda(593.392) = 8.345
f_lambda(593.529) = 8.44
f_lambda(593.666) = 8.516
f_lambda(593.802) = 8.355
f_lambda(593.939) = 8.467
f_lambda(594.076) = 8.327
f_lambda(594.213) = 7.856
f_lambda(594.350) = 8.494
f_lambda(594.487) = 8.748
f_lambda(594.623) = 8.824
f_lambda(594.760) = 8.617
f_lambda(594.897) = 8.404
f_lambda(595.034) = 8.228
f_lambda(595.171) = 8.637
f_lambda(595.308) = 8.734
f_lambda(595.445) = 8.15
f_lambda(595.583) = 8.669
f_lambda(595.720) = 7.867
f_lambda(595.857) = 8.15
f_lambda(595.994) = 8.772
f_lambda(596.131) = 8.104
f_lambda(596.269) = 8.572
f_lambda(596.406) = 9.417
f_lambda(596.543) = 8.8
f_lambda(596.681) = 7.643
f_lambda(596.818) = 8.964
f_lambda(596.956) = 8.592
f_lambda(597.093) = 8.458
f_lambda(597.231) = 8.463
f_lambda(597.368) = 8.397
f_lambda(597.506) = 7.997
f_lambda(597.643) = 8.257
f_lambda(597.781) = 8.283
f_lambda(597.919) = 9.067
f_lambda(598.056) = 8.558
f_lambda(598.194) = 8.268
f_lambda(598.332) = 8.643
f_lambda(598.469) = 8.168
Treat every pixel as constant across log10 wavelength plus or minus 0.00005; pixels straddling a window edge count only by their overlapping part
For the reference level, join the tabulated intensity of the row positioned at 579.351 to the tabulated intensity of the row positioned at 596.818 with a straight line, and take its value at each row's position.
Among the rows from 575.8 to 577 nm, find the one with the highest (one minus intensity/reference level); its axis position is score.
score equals 576.026 nm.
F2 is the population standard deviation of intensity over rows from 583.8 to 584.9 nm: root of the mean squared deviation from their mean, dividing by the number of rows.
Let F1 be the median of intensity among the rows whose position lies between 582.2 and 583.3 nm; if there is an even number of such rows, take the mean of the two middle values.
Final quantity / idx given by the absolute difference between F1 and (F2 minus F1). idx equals 17.52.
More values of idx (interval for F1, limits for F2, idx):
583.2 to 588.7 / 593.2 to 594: 17.01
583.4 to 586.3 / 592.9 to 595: 16.71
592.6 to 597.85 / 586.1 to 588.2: 16.41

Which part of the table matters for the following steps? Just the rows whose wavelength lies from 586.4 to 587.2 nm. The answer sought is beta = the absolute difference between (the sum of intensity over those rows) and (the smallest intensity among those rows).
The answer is 42.8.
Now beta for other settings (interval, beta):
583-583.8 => 44.5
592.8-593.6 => 42.1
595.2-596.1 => 42.5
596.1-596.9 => 43.9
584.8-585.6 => 43.0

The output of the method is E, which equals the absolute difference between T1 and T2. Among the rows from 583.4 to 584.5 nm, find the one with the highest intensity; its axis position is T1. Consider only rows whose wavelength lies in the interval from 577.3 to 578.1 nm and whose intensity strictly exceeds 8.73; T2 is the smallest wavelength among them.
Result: 6.82 nm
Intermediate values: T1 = 584.174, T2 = 577.354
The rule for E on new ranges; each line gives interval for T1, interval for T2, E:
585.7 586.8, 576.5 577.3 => 9.77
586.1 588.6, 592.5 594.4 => 5.16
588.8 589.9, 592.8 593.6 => 3.27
